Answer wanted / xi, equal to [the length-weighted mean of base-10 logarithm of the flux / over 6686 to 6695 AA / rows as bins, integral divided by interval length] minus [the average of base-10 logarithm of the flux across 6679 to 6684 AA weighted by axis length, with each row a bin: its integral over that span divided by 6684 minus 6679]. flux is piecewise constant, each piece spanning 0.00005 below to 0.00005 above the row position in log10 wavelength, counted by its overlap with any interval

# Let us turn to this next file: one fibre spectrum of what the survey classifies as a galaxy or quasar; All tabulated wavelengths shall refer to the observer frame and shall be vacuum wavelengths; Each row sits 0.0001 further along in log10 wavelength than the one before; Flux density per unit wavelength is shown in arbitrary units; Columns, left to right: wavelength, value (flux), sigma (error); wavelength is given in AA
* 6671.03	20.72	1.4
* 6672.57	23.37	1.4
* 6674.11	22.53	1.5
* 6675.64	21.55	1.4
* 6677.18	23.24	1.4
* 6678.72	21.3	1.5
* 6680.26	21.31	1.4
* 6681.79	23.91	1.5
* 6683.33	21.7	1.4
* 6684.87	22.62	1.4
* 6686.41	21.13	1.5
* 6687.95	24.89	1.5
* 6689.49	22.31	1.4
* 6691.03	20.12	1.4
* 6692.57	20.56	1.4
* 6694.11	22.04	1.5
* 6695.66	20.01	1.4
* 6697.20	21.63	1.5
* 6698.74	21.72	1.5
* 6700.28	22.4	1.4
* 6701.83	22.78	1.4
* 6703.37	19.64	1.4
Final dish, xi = -0.010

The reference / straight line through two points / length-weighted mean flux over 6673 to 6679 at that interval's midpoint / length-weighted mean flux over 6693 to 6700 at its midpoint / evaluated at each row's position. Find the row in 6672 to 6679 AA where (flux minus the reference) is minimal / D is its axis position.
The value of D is 6678.72 AA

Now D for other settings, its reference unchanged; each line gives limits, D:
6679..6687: 6680.26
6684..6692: 6691.03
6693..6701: 6695.66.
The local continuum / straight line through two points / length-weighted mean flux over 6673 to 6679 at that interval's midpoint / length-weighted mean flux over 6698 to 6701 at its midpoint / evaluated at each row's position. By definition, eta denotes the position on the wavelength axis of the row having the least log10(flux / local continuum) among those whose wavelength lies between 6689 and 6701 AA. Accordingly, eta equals 6695.66 AA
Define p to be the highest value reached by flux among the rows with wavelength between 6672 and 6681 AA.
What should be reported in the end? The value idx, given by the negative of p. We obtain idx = -23.4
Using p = 23.37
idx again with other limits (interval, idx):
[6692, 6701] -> -22.4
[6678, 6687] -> -23.9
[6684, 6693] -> -24.9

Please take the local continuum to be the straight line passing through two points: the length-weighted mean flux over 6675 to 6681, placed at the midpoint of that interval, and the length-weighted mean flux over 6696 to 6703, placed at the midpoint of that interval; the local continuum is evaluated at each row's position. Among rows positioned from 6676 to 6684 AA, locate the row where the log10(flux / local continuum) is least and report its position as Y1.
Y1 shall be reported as 6678.72 AA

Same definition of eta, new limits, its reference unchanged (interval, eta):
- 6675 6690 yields 6686.41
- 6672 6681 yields 6678.72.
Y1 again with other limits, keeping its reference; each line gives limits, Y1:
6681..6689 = 6686.41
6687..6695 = 6691.03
